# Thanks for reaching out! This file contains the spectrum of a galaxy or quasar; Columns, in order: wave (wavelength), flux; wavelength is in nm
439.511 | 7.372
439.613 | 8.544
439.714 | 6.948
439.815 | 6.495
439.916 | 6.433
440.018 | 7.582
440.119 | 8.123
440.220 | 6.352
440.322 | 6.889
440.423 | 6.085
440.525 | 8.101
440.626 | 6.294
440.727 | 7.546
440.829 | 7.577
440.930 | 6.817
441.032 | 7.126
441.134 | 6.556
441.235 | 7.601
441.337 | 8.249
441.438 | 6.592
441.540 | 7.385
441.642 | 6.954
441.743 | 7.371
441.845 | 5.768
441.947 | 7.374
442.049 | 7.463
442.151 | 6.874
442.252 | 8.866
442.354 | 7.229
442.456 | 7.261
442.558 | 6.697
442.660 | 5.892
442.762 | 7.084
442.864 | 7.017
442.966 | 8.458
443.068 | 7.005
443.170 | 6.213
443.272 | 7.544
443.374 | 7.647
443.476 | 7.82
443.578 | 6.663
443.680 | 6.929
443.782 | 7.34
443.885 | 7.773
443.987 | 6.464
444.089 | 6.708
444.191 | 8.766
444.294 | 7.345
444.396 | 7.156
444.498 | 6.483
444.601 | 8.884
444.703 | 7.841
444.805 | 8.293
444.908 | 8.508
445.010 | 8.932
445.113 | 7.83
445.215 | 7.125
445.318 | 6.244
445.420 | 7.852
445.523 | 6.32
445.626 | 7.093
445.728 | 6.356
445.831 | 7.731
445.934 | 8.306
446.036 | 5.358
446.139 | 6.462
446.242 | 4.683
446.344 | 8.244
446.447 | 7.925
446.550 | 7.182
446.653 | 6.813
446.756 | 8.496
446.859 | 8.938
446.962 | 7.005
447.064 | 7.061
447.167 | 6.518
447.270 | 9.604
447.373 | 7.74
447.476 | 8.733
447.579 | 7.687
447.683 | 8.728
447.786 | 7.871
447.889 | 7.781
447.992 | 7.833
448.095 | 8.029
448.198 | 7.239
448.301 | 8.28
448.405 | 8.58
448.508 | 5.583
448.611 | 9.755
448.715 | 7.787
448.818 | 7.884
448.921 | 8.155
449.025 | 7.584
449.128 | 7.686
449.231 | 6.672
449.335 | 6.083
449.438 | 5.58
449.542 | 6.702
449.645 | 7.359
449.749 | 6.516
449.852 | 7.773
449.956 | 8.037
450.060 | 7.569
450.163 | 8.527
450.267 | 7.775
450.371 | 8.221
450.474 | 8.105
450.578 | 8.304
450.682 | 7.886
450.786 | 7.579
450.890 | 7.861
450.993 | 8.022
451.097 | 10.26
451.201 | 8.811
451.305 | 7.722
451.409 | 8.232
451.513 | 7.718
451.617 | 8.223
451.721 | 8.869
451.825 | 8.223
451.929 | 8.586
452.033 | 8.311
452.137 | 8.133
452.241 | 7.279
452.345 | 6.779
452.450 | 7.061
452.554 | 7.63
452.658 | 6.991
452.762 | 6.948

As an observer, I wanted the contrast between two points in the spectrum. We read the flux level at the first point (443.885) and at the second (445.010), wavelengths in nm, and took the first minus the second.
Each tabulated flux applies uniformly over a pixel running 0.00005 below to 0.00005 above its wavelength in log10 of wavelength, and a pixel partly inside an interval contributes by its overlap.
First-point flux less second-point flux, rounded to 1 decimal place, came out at -1.2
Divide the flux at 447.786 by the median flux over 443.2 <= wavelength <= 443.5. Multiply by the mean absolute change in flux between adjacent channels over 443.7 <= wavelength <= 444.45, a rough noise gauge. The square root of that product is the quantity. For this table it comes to 1.0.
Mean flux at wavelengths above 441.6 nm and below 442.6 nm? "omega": 7.2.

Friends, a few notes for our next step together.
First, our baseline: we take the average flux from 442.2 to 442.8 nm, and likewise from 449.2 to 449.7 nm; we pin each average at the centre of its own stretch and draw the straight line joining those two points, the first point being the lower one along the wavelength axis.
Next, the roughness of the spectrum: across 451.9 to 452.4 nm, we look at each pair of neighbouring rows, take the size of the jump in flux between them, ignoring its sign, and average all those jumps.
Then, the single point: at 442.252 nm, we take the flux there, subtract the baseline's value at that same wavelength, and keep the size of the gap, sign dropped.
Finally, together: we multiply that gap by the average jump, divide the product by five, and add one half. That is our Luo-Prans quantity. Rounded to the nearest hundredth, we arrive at 0.65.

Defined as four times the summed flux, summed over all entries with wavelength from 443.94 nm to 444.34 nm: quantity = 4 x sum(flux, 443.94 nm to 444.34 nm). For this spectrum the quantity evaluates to 117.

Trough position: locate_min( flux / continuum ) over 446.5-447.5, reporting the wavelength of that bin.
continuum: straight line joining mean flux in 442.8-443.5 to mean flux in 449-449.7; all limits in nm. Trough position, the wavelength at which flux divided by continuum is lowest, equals 447.167 nm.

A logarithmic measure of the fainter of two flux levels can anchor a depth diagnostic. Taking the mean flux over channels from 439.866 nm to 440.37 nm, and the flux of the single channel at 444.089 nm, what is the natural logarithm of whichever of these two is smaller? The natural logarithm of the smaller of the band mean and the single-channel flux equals 1.90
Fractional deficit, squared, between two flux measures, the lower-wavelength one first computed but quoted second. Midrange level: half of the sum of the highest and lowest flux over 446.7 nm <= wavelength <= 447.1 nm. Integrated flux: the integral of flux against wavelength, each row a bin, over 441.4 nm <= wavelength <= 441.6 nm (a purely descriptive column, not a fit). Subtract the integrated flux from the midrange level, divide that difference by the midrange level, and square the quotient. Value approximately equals 0.68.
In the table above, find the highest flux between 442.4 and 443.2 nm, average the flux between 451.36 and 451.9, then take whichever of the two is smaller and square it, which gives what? 68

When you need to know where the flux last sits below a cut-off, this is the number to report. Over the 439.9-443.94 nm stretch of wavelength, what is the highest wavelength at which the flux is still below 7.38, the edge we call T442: 443.782 nm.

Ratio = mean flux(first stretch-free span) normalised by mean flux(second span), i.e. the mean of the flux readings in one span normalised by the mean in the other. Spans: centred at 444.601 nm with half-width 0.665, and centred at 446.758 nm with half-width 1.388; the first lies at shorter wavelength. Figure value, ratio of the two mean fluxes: 1.03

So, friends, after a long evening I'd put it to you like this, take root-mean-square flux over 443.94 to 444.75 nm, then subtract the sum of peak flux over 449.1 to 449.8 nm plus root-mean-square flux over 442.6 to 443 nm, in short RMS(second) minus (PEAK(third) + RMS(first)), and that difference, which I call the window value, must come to -7.3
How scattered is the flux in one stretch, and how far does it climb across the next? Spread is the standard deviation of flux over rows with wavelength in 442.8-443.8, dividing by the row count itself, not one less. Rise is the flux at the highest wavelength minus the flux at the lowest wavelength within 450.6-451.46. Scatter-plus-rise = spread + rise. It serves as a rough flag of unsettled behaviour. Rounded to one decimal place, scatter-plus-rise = 1.0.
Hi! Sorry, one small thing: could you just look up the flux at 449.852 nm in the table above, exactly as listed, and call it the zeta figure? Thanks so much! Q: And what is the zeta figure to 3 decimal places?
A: 7.773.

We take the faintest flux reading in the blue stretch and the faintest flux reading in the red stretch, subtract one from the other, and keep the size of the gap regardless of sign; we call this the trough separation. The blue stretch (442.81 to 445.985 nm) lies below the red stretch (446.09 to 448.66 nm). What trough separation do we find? 1.5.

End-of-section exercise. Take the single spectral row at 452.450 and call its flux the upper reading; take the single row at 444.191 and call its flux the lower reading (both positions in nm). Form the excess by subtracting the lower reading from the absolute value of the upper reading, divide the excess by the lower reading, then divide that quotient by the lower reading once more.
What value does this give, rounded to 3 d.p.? -0.022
